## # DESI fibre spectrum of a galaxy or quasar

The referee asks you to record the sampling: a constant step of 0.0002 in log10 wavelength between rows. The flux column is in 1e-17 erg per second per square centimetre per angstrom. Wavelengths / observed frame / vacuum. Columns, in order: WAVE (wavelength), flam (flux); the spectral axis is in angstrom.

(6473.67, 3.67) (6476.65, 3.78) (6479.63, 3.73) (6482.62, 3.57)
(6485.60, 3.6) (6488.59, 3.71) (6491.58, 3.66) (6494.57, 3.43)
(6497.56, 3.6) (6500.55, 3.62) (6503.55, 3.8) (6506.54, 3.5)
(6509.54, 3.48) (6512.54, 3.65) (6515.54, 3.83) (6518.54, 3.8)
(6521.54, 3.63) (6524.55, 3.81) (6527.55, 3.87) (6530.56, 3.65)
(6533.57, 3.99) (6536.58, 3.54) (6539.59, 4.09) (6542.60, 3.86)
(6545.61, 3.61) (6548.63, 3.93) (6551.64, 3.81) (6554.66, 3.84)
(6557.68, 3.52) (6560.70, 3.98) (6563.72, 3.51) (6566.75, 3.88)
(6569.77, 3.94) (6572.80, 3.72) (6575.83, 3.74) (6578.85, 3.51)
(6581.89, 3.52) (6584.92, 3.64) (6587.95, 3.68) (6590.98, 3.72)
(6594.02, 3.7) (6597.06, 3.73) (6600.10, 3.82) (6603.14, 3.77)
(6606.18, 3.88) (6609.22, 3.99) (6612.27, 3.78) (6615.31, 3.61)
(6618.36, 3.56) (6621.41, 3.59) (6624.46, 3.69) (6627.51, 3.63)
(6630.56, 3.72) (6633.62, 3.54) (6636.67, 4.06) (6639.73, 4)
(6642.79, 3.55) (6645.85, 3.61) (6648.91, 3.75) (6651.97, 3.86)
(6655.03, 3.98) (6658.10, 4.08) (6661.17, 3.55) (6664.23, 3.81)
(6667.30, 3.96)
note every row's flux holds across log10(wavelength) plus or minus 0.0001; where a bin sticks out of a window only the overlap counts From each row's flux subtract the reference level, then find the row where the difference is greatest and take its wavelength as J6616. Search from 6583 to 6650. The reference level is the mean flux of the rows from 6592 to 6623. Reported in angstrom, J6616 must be 6636.67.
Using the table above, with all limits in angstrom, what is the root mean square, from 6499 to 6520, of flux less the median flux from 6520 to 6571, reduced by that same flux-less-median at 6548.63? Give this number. 0.13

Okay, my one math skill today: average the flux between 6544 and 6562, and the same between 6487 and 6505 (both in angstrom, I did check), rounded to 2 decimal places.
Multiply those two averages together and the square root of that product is 3.71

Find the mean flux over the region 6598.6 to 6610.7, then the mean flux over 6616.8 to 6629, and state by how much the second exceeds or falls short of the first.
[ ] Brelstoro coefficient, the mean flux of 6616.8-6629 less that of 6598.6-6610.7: -0.25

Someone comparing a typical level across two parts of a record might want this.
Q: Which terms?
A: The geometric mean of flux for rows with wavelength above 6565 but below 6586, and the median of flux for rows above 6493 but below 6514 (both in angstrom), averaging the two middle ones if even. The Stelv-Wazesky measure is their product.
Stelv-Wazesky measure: 13.3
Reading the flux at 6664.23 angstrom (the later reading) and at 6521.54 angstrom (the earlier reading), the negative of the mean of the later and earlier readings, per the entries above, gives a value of -3.72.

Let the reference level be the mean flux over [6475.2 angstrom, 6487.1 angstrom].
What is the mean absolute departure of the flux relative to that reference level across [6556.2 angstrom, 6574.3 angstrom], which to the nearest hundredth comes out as 0.19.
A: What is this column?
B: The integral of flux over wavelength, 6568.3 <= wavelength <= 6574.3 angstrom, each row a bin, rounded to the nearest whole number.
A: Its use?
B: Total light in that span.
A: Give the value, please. 23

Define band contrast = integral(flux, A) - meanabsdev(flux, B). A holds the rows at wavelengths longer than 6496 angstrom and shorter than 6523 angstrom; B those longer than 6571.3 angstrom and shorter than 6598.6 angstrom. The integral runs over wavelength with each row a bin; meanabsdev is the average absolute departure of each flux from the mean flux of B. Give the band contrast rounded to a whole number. 99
